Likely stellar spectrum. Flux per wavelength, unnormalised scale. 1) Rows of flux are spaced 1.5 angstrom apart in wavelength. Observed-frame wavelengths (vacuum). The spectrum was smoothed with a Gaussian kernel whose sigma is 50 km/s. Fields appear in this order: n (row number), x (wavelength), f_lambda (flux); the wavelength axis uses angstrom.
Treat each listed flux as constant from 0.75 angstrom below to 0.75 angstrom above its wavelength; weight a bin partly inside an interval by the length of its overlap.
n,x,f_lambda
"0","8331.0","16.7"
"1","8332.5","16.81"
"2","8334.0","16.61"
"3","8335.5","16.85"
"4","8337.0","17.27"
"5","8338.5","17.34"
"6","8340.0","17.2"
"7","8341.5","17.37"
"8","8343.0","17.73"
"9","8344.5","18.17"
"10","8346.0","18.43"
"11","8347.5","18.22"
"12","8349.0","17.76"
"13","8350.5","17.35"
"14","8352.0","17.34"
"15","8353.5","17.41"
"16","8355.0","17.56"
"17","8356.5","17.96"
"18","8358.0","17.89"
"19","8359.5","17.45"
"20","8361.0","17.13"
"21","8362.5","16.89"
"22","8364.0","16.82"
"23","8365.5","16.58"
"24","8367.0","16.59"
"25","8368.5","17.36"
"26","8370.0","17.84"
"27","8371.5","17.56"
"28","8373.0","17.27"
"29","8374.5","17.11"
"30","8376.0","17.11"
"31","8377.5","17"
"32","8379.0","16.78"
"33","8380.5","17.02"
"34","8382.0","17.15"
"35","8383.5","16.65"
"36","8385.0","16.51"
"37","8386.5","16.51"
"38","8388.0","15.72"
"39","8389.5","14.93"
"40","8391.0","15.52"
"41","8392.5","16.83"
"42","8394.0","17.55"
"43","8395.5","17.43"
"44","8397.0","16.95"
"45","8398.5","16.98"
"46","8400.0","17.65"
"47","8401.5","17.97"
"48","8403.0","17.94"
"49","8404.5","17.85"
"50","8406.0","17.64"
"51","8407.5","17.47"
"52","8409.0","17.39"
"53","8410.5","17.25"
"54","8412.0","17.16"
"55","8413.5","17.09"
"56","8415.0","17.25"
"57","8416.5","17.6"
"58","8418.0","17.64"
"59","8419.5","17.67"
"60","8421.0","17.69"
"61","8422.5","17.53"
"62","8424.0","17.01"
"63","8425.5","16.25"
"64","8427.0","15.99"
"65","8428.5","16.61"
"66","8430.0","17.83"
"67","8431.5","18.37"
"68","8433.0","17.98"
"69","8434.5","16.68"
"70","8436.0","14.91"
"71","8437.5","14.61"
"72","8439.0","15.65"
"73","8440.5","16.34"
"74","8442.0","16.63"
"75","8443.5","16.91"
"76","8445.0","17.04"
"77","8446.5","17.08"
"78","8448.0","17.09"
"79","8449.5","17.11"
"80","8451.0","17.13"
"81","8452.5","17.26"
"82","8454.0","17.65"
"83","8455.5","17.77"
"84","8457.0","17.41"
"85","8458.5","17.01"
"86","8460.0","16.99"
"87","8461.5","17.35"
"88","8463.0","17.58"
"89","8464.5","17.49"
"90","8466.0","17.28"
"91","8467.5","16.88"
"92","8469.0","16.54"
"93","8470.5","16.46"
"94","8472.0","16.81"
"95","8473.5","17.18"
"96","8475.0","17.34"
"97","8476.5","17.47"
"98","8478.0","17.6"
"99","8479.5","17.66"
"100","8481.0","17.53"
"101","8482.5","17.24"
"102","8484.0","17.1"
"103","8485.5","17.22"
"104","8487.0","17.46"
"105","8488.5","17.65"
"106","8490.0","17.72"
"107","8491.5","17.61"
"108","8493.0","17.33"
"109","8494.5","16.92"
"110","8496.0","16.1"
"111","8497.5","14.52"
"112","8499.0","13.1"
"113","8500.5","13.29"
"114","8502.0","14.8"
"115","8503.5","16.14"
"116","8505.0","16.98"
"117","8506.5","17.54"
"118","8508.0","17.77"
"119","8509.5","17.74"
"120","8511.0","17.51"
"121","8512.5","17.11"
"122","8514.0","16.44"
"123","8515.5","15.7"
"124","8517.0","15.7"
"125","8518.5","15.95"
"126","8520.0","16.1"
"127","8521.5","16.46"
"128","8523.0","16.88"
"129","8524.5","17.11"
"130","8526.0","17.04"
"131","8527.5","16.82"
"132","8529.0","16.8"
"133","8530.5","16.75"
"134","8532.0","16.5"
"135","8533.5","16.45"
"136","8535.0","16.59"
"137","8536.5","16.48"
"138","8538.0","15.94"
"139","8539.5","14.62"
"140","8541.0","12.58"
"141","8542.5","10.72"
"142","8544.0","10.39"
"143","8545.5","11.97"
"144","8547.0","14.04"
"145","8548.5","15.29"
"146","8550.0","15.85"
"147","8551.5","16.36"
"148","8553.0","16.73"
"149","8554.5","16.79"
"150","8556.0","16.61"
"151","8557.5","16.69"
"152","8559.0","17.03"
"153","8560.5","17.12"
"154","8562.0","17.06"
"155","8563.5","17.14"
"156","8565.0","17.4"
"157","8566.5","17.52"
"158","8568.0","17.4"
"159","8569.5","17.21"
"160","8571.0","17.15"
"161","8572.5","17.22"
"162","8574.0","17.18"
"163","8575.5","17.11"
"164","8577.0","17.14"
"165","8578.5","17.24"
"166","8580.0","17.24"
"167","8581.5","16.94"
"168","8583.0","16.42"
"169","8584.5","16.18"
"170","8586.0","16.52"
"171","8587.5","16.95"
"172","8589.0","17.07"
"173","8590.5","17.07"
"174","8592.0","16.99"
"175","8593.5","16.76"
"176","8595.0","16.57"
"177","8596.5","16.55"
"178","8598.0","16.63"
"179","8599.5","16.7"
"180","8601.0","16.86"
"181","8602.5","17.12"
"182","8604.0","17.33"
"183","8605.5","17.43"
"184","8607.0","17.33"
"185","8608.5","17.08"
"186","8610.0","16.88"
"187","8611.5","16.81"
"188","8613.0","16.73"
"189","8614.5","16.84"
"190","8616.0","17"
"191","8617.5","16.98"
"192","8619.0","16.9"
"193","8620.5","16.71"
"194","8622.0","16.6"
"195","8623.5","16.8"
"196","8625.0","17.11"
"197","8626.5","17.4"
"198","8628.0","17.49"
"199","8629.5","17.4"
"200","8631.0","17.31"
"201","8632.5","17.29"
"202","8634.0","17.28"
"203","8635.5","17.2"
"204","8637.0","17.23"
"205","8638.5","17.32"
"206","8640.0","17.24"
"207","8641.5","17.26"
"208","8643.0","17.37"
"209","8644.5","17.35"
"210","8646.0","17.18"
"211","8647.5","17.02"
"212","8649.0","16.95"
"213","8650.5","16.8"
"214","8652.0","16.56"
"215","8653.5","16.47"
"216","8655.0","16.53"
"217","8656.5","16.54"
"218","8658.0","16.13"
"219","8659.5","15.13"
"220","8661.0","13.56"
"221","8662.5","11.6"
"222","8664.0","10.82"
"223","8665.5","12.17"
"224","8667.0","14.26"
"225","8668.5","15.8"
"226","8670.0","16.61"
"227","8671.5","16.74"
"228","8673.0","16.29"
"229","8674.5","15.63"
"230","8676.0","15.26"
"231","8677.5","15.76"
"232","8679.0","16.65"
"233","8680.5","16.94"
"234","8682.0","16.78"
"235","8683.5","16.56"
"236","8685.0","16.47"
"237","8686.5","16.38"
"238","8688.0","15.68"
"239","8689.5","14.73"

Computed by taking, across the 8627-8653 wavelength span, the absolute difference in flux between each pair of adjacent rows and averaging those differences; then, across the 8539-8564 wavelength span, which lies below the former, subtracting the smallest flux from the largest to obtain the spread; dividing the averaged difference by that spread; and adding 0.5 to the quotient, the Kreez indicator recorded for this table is 0.51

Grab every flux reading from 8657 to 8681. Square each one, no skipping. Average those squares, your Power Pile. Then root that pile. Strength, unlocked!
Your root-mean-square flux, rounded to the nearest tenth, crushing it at 15.1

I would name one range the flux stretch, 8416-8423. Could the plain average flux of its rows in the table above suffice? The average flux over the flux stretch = 17.6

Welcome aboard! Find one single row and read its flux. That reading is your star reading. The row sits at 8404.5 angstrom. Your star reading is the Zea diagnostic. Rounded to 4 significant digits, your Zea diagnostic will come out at 17.85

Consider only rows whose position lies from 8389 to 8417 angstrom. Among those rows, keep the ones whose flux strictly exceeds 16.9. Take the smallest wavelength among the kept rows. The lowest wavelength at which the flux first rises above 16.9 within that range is 8394.0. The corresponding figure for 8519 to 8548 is 8524.5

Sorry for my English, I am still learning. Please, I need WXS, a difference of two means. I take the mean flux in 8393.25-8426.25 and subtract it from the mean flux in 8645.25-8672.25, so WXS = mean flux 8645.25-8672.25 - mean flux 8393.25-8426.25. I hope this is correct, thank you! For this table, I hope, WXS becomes -2.0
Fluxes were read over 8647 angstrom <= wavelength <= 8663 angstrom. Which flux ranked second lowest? 13.56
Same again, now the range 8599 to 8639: 16.7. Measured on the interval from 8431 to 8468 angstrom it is 14.91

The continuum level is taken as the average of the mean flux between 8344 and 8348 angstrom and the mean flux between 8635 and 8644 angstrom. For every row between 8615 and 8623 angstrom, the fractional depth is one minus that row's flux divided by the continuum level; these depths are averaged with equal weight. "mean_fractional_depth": 0.053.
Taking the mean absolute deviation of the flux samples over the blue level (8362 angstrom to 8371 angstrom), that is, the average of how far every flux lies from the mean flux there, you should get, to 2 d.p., 0.39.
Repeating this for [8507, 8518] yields 0.78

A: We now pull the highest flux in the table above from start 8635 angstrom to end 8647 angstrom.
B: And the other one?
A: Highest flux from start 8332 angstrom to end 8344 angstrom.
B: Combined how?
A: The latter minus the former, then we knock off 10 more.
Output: -9.6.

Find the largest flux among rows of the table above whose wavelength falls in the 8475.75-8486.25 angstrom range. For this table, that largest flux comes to 17.66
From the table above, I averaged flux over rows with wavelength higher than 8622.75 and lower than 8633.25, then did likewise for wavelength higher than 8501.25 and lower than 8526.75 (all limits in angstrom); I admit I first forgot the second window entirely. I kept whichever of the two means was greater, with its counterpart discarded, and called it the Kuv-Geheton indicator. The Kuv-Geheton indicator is 17.3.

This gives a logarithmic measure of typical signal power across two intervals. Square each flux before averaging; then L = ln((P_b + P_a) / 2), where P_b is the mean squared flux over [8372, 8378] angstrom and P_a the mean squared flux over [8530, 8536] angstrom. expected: 5.649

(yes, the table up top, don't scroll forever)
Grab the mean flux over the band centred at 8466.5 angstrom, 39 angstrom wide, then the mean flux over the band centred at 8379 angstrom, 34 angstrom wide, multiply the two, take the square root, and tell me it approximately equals 17.0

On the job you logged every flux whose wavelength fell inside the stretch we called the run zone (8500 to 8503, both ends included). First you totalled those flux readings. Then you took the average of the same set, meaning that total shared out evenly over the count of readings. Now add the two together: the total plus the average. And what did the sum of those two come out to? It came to 42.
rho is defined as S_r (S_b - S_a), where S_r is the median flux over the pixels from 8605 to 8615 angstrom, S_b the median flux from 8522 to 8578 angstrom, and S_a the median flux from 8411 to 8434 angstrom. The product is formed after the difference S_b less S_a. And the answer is -12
